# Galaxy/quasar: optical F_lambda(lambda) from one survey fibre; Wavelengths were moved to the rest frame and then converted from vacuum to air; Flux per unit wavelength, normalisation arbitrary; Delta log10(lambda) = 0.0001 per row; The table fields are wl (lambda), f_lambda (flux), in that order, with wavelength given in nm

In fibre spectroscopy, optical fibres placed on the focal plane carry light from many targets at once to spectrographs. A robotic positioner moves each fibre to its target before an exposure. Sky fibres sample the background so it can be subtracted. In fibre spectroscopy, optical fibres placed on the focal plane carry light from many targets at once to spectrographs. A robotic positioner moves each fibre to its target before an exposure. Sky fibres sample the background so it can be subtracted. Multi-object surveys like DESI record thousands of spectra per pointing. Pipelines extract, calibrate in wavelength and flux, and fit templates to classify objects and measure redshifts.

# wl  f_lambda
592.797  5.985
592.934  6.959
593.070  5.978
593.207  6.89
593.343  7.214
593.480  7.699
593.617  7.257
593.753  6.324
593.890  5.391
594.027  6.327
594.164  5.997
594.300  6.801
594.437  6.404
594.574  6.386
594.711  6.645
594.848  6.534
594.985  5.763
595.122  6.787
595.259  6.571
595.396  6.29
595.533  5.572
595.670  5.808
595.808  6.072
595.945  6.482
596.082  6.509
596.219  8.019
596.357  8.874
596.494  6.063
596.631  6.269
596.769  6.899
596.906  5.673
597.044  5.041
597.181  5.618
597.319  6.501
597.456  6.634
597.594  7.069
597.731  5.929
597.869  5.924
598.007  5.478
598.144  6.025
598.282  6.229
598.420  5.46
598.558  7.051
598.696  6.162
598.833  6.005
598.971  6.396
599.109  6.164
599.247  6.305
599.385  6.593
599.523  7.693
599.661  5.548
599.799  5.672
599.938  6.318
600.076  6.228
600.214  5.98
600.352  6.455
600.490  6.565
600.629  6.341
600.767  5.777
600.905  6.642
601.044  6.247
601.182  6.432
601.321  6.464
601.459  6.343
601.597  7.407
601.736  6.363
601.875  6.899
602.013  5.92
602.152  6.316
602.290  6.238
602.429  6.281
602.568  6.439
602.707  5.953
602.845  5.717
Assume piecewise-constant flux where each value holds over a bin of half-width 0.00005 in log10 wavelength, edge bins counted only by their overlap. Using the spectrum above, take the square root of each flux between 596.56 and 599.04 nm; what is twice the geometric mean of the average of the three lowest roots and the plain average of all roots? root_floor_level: 4.78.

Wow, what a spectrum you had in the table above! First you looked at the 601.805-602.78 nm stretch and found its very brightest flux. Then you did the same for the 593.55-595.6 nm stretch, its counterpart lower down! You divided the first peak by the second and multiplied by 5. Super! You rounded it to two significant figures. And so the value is 4.8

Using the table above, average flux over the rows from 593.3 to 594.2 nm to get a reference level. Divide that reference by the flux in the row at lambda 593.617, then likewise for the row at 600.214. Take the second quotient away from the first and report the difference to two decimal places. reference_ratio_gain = -0.19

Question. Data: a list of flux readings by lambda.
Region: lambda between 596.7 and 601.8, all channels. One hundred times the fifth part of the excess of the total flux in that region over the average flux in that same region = 4507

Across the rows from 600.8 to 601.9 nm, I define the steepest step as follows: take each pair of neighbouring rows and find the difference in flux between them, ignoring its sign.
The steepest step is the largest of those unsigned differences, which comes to 1.1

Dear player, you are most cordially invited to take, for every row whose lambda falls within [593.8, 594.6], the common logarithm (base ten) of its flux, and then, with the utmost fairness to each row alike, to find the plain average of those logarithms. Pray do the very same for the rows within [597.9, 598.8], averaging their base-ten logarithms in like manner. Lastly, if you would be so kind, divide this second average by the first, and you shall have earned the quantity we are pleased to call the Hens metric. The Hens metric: 0.99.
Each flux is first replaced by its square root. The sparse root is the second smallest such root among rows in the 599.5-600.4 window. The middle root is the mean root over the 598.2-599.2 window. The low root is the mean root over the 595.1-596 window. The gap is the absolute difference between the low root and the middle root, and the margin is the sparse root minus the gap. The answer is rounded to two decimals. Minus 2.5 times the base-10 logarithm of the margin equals -0.94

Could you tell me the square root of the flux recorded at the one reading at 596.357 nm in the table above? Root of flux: 3.0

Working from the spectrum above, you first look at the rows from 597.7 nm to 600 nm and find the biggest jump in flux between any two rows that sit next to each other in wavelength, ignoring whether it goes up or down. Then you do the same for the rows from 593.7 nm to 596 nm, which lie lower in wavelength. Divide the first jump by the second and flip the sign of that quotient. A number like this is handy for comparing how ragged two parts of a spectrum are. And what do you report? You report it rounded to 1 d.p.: -2.1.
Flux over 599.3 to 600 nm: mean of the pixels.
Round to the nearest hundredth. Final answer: 6.36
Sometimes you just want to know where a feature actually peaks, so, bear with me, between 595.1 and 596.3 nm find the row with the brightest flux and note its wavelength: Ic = 596.219 nm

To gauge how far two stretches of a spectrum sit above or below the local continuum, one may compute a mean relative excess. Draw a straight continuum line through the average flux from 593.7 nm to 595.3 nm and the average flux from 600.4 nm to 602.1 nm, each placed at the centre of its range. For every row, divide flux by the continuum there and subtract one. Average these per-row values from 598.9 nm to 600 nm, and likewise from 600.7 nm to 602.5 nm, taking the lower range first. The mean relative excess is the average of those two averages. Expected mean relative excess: -0.010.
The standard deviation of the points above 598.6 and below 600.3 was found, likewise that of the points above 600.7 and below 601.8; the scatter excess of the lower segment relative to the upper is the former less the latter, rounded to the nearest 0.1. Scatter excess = 0.1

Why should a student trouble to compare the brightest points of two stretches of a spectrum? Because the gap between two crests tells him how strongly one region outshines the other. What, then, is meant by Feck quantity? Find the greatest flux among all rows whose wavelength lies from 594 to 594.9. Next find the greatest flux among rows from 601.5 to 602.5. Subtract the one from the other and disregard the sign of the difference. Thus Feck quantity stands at 0.61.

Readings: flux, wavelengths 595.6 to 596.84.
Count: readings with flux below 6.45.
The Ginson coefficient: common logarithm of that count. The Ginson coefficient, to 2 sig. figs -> 0.60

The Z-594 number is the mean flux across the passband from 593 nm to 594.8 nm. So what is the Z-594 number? 6.56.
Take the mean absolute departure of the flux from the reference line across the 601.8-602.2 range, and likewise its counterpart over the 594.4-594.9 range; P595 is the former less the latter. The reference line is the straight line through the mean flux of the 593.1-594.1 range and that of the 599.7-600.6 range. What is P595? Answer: 0.3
